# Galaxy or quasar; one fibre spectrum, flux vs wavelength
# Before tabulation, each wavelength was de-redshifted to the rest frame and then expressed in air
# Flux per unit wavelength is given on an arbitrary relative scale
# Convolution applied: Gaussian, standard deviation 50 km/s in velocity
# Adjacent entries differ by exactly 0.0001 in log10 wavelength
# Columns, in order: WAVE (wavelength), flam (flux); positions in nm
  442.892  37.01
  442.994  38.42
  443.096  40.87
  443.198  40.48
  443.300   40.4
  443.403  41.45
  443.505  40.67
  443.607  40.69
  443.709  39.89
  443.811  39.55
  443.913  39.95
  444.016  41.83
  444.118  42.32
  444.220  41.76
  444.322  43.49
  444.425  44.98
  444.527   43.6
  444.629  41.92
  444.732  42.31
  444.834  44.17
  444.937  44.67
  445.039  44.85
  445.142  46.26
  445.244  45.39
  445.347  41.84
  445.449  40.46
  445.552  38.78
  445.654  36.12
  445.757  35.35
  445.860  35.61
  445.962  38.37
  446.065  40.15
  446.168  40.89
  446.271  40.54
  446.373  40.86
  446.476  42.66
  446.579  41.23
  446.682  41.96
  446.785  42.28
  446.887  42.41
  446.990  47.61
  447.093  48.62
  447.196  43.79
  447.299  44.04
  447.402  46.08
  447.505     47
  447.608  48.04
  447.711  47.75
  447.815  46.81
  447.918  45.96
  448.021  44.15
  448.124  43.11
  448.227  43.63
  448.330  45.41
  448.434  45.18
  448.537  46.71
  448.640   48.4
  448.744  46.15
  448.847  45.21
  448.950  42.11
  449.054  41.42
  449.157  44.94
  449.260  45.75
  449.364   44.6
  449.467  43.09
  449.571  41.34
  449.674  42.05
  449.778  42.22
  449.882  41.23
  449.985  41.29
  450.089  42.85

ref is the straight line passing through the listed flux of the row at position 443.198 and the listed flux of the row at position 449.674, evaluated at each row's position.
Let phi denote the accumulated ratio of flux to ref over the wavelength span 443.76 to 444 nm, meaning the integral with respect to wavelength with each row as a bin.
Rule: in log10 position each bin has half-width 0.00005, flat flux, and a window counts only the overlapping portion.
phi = 0.236 nm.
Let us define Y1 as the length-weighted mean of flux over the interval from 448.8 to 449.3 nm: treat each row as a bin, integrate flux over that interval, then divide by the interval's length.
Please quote 43.9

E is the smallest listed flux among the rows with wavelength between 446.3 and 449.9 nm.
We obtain 40.86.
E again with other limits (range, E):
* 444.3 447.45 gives 35.35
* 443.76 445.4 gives 39.55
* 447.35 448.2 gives 43.11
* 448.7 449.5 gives 41.42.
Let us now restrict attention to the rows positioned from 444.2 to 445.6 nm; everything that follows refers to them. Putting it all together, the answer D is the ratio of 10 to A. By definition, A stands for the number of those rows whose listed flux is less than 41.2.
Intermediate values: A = 2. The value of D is 5.0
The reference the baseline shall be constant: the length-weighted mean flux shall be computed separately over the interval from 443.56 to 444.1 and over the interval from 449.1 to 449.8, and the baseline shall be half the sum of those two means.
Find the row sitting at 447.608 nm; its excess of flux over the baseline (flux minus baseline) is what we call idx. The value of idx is 6.0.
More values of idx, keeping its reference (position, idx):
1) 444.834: 2.2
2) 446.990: 5.6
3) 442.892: -5.0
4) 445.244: 3.4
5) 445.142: 4.3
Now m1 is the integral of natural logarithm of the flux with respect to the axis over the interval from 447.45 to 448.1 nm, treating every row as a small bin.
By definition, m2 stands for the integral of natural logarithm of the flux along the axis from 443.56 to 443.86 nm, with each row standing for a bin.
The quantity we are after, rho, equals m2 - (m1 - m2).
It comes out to -0.3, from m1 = 2.49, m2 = 1.1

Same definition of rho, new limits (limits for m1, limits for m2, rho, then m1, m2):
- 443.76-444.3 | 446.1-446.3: -0.5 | 2.01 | 0.7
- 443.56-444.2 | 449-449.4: 0.7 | 2.37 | 1.5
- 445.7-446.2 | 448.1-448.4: 0.5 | 1.81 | 1.1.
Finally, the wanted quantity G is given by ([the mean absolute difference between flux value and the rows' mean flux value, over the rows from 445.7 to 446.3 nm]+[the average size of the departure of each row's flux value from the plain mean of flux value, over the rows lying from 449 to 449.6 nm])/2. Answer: 1.8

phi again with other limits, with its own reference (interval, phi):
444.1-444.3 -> 0.208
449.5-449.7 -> 0.199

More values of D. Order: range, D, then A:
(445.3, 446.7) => 1.0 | 10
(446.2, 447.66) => 5.0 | 2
